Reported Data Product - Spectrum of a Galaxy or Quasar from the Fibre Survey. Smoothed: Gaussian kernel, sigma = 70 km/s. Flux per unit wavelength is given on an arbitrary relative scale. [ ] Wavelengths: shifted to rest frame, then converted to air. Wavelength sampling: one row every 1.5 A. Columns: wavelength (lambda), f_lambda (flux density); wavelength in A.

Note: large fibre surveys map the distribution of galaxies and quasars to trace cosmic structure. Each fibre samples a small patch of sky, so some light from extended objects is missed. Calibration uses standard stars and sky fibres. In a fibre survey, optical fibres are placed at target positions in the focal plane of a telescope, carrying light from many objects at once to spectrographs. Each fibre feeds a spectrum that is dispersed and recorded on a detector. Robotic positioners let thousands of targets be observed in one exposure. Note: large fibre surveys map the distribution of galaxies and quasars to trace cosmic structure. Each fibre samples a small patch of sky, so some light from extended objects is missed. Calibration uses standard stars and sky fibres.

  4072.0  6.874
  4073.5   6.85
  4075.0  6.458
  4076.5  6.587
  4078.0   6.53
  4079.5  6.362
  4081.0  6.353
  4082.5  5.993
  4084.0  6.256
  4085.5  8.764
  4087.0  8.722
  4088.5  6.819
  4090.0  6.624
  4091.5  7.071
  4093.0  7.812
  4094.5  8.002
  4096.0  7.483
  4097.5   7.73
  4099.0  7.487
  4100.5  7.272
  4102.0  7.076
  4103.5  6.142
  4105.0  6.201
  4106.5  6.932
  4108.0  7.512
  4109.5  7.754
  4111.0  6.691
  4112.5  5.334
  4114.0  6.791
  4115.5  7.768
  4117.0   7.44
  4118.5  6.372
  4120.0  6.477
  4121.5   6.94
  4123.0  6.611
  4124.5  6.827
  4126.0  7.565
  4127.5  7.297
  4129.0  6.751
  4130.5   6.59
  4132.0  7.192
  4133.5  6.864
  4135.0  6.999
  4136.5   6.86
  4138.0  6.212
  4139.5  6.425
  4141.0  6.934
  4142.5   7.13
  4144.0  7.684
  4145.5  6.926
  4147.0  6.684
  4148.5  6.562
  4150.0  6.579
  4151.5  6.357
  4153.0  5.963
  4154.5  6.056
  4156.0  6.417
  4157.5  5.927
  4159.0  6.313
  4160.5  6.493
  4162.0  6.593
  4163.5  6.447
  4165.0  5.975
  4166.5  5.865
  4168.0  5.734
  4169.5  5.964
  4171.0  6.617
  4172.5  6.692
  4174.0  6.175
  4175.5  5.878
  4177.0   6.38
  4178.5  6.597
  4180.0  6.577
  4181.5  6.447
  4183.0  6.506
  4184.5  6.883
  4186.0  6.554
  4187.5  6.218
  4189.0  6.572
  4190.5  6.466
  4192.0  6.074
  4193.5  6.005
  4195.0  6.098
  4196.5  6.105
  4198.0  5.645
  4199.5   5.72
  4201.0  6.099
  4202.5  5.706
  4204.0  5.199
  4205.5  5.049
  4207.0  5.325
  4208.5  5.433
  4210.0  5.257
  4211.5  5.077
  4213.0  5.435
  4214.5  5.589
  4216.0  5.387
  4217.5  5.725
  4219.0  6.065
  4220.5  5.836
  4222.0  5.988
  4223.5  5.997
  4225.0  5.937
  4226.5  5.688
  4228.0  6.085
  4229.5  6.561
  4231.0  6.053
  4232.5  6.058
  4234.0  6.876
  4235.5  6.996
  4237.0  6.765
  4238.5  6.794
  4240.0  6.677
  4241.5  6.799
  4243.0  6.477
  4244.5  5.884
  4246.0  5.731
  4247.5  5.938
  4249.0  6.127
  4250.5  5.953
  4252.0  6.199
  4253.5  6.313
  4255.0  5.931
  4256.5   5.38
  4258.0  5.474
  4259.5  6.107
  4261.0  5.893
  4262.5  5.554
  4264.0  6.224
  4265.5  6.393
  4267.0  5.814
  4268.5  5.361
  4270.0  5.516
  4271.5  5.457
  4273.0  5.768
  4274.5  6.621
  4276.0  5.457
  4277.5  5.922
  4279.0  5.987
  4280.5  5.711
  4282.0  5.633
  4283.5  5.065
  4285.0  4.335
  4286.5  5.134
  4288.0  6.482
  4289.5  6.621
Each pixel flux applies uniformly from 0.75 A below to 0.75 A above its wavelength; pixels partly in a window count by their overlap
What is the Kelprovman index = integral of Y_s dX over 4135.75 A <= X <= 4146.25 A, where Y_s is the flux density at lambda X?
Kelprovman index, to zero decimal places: 72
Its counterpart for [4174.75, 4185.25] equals 68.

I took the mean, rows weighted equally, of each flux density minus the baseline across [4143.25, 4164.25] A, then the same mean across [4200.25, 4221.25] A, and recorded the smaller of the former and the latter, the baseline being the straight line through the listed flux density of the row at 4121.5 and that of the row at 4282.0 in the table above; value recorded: -0.70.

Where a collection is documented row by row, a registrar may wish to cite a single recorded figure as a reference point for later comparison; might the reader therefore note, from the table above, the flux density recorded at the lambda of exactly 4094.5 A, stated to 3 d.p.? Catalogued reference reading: 8.002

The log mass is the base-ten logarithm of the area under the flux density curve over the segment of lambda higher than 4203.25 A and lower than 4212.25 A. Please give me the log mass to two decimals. 1.67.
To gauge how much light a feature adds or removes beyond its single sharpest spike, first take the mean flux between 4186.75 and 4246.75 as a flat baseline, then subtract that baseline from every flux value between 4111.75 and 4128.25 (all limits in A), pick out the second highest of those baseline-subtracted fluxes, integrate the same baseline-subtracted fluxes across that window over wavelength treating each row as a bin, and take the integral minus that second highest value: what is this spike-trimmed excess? 13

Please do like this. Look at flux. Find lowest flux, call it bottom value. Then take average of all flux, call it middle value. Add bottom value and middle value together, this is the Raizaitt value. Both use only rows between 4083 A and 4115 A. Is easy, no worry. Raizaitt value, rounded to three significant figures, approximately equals 12.5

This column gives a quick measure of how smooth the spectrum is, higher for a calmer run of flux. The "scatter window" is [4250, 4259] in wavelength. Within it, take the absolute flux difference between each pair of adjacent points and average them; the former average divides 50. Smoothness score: 180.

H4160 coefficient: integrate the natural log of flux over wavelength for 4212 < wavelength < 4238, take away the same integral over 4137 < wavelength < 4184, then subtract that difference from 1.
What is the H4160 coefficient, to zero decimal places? 42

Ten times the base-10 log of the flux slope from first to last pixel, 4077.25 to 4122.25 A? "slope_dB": -20.3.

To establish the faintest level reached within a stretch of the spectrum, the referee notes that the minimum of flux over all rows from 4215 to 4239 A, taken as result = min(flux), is 5.387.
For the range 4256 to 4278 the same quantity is 5.361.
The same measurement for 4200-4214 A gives 5.049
